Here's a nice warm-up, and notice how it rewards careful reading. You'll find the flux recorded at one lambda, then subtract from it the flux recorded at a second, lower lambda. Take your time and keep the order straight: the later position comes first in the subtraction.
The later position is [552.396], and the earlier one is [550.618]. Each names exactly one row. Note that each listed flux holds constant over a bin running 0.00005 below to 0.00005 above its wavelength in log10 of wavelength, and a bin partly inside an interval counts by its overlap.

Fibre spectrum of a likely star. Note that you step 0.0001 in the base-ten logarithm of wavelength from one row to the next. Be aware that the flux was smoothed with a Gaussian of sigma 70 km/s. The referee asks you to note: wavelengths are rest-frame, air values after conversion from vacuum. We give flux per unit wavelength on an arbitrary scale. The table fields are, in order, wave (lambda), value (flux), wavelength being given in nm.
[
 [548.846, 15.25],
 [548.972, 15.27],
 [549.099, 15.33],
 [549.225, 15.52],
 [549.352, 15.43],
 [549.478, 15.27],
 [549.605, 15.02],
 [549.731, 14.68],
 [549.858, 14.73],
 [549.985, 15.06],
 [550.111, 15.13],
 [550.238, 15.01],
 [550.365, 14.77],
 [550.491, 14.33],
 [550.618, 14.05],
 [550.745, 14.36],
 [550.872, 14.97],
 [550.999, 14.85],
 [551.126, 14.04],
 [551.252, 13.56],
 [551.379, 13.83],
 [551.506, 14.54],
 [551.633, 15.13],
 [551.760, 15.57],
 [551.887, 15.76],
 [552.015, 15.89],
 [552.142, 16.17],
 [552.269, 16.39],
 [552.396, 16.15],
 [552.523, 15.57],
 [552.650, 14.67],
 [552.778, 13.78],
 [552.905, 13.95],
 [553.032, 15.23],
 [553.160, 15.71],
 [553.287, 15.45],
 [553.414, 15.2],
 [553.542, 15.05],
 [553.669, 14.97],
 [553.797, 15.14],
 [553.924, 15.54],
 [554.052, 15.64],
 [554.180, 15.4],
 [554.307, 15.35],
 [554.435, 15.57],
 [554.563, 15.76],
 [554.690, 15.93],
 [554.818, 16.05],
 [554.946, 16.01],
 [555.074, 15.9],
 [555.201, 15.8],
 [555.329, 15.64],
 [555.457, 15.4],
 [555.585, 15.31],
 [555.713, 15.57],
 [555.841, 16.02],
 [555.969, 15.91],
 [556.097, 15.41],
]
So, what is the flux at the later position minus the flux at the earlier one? 2.1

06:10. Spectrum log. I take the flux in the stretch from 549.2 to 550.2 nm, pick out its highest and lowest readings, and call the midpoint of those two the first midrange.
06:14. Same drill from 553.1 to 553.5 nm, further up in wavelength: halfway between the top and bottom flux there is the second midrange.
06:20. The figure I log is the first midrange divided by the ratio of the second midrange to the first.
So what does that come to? 14.8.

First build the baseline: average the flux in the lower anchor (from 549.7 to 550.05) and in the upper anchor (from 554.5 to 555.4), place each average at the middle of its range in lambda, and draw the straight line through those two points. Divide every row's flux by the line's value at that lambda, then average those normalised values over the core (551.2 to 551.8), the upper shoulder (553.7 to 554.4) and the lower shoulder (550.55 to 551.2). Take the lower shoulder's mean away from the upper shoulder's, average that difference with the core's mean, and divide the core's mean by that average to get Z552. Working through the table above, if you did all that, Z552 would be 1.96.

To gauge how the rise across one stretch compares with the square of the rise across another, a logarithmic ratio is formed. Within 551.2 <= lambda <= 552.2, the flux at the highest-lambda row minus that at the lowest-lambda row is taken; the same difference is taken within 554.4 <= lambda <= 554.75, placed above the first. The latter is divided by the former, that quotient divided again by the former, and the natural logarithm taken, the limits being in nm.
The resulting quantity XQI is -2.9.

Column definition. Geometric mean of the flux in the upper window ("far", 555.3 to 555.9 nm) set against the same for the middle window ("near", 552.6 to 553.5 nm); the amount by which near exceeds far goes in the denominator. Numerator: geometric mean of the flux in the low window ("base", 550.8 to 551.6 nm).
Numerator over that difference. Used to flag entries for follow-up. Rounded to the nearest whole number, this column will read -19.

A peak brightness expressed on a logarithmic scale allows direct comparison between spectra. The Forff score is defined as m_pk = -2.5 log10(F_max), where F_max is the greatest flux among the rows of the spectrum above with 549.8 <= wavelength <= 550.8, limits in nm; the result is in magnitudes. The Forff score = -2.95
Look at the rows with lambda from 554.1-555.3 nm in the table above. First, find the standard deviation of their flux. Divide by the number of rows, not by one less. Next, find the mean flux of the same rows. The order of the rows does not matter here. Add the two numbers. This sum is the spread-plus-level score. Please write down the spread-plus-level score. 16.0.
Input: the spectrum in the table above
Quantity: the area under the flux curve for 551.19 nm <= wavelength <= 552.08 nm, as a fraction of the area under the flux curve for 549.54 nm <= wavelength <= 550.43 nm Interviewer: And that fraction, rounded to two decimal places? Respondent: 1.00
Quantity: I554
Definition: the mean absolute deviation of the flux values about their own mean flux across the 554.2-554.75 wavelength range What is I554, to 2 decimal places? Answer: 0.19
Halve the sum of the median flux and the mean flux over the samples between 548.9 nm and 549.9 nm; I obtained 15.2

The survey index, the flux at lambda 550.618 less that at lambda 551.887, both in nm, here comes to -1.7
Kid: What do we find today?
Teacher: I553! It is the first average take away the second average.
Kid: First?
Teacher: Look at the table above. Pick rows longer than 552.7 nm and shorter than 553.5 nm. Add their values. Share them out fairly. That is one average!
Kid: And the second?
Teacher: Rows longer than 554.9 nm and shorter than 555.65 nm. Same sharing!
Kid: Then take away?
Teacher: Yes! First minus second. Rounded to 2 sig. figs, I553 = -0.79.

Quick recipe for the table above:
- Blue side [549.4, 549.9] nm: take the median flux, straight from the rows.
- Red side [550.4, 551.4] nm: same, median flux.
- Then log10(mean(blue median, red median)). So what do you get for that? 1.16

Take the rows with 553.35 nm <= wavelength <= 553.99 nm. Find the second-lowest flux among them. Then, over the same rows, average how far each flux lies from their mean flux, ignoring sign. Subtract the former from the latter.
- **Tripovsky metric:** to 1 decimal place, -14.9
